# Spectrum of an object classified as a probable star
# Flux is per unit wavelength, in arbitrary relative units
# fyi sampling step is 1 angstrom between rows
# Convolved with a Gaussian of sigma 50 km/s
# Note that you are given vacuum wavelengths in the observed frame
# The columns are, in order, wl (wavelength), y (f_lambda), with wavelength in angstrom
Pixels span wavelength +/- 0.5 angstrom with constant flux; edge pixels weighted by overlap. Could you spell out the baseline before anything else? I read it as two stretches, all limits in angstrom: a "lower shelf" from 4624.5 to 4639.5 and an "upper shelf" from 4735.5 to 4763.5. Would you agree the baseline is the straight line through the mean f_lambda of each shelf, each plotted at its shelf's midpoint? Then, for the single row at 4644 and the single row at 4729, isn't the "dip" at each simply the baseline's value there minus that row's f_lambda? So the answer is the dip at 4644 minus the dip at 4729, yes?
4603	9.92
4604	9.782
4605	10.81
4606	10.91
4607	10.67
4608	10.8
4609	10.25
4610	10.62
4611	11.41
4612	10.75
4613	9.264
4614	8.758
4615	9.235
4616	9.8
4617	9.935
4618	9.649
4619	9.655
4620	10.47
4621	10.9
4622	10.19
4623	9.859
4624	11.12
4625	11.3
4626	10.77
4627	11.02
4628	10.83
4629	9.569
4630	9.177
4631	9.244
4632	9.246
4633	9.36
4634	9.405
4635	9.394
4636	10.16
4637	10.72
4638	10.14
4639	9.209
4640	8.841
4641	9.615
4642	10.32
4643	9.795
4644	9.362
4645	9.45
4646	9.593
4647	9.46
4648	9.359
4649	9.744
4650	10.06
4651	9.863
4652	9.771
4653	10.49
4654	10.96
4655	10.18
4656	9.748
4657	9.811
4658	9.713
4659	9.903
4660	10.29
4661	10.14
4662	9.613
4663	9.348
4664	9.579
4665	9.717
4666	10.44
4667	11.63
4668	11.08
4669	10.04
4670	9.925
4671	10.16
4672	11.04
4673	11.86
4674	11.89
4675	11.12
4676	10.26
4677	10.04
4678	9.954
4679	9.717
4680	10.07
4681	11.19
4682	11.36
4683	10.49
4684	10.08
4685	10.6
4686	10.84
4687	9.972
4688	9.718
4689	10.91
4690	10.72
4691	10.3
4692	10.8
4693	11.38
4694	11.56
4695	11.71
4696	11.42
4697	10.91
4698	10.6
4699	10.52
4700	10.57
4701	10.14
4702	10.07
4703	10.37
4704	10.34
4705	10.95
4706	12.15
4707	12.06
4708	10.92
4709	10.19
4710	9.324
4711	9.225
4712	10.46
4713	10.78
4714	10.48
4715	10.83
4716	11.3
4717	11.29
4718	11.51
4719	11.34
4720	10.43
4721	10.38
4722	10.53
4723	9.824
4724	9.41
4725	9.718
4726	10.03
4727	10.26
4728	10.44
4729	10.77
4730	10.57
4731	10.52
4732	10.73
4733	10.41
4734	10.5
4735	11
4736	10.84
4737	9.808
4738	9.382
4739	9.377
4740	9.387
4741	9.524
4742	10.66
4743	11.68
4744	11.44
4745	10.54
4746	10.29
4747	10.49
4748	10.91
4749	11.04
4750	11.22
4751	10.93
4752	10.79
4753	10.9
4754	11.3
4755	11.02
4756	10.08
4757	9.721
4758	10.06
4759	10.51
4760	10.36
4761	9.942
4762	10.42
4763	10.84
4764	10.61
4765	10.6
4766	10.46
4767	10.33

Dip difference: 1.04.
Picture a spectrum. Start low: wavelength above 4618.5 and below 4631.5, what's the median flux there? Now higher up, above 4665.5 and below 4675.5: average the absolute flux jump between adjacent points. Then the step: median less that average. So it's 9.8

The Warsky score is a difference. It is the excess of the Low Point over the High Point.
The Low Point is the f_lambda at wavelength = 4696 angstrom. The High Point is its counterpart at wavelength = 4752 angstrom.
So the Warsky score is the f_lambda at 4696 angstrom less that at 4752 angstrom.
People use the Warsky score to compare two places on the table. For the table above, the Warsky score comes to 0.6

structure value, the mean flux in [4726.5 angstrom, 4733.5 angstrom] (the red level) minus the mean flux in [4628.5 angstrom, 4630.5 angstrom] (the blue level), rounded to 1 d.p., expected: 1.2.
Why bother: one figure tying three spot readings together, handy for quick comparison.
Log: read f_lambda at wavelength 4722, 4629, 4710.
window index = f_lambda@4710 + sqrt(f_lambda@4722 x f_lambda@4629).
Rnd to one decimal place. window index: 19.4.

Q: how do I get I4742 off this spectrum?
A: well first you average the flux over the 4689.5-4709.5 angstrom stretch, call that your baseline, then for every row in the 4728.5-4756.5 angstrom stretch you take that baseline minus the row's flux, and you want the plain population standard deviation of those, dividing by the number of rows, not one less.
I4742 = 0.609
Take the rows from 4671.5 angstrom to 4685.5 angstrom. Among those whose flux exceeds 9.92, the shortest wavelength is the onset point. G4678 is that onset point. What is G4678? 4672 angstrom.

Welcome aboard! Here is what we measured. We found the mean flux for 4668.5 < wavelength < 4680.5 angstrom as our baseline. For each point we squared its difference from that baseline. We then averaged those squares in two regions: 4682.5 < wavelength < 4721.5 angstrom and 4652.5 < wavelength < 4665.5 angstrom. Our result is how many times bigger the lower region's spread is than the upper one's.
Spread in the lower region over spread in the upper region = 1.0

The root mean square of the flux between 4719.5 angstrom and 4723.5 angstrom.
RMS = 10.3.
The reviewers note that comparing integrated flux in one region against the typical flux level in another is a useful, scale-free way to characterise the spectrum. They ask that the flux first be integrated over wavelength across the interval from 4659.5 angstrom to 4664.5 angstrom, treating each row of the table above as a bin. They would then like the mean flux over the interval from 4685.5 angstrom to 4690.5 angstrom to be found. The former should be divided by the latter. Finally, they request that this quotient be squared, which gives 22.0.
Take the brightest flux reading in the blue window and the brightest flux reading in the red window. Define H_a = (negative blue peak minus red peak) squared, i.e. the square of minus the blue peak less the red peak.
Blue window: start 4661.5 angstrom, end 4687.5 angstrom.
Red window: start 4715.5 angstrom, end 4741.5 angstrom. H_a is 548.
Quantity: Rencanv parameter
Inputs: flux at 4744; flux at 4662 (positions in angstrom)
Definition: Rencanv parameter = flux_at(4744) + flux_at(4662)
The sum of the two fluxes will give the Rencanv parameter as 21.1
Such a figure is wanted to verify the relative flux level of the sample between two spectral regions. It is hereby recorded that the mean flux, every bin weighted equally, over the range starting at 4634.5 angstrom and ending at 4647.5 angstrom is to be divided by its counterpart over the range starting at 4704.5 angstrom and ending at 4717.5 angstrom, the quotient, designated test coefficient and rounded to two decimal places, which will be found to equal 0.90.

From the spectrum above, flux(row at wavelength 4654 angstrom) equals 10.96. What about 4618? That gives 9.649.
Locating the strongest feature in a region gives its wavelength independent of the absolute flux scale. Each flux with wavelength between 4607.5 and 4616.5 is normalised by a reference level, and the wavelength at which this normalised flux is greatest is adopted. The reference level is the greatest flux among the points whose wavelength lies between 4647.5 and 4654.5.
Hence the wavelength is 4611 angstrom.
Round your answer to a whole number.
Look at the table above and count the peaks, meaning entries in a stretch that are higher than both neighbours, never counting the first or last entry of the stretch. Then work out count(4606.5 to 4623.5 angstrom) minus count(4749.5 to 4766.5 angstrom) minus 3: -2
